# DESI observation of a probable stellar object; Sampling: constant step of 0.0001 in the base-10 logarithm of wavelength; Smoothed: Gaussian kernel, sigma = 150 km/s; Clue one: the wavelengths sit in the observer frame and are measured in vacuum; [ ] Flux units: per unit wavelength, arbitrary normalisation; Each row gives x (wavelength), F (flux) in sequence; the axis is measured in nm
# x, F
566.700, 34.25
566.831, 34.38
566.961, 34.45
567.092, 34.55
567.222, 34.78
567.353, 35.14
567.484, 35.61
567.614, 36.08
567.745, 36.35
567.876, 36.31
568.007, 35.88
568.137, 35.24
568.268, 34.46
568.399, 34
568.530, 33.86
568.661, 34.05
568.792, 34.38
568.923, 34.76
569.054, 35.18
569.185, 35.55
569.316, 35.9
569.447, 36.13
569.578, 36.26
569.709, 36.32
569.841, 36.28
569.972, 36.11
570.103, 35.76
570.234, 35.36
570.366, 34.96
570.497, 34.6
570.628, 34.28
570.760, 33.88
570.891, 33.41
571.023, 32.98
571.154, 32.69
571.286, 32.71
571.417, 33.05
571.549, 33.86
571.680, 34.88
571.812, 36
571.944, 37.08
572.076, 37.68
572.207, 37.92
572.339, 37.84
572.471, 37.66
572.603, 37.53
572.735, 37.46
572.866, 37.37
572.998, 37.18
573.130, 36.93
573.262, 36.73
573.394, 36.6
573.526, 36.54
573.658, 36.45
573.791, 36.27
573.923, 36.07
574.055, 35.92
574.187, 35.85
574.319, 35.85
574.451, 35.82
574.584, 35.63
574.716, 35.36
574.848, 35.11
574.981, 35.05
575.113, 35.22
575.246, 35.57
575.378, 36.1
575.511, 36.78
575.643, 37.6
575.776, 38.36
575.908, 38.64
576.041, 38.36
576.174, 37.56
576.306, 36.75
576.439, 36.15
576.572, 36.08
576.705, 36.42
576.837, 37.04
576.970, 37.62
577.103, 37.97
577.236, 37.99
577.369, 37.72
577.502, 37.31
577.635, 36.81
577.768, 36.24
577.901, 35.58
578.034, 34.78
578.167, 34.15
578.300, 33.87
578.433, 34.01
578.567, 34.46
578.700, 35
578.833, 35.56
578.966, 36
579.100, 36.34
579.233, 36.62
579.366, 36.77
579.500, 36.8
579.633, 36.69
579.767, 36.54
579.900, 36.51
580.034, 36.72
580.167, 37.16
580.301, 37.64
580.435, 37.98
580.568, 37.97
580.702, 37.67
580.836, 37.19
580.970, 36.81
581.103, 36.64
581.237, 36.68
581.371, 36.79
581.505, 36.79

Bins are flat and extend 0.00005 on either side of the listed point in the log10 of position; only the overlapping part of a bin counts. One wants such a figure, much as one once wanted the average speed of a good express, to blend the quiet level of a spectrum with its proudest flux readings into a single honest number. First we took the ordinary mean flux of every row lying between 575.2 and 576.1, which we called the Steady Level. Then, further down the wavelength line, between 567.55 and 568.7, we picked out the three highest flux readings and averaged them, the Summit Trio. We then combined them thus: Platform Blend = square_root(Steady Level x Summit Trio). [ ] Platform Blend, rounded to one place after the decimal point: 36.8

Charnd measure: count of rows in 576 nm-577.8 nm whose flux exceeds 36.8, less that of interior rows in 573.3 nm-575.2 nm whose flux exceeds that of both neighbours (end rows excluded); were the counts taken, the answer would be 9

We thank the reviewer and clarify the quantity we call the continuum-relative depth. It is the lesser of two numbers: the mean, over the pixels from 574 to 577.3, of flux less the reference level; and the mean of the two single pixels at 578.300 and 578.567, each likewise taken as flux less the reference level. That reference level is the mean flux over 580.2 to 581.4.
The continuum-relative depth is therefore -3.1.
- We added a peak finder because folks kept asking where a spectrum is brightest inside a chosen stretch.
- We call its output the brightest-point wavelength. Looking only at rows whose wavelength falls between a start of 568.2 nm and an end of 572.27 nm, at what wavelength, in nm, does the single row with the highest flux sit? 572.207 nm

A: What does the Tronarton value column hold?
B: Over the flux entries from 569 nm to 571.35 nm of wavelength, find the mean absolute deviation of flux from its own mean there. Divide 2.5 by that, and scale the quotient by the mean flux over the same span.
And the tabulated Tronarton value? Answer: 80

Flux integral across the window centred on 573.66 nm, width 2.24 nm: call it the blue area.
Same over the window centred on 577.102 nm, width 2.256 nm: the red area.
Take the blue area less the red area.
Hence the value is -1.2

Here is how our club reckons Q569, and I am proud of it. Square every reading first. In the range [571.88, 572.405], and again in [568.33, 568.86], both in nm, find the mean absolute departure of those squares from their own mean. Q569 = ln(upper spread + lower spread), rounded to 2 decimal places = 3.44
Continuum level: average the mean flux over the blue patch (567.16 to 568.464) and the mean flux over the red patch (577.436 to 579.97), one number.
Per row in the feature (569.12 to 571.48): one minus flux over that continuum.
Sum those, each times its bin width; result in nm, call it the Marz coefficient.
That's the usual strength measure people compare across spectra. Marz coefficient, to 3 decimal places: 0.053 nm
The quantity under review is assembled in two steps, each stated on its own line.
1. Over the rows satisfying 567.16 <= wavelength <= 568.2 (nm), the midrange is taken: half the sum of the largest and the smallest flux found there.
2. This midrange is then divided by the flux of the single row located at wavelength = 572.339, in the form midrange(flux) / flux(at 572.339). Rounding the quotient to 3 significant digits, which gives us 0.940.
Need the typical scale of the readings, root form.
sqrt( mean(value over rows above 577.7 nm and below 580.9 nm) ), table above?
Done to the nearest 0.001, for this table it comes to 6.015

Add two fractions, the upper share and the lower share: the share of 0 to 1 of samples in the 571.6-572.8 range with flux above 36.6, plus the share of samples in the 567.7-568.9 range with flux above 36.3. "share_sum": 1.00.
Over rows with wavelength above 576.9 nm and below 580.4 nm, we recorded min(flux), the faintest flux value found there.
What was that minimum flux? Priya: 33.87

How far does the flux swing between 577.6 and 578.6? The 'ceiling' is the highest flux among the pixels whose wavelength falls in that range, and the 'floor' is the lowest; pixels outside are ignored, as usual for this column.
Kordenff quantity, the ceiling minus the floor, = 2.9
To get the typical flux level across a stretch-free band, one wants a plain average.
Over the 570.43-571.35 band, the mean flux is 33.5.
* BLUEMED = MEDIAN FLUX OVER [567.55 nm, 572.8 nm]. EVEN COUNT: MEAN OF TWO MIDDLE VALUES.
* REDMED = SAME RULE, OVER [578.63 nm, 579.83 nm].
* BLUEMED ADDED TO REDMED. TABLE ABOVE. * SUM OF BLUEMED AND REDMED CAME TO 72.0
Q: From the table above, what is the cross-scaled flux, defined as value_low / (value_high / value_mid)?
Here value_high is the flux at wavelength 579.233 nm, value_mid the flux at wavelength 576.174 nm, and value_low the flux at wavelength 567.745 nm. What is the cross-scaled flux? 37.3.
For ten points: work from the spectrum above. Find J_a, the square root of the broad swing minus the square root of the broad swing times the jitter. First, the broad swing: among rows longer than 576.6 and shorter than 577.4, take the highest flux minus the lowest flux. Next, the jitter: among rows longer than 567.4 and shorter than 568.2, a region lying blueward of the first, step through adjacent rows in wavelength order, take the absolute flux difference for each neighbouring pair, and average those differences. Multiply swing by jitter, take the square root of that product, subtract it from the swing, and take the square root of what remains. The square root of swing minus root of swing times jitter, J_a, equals 0.90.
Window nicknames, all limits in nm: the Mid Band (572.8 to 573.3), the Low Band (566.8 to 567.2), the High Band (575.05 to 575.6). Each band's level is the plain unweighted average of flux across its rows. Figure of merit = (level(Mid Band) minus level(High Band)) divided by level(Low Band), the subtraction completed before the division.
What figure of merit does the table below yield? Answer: 0.033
